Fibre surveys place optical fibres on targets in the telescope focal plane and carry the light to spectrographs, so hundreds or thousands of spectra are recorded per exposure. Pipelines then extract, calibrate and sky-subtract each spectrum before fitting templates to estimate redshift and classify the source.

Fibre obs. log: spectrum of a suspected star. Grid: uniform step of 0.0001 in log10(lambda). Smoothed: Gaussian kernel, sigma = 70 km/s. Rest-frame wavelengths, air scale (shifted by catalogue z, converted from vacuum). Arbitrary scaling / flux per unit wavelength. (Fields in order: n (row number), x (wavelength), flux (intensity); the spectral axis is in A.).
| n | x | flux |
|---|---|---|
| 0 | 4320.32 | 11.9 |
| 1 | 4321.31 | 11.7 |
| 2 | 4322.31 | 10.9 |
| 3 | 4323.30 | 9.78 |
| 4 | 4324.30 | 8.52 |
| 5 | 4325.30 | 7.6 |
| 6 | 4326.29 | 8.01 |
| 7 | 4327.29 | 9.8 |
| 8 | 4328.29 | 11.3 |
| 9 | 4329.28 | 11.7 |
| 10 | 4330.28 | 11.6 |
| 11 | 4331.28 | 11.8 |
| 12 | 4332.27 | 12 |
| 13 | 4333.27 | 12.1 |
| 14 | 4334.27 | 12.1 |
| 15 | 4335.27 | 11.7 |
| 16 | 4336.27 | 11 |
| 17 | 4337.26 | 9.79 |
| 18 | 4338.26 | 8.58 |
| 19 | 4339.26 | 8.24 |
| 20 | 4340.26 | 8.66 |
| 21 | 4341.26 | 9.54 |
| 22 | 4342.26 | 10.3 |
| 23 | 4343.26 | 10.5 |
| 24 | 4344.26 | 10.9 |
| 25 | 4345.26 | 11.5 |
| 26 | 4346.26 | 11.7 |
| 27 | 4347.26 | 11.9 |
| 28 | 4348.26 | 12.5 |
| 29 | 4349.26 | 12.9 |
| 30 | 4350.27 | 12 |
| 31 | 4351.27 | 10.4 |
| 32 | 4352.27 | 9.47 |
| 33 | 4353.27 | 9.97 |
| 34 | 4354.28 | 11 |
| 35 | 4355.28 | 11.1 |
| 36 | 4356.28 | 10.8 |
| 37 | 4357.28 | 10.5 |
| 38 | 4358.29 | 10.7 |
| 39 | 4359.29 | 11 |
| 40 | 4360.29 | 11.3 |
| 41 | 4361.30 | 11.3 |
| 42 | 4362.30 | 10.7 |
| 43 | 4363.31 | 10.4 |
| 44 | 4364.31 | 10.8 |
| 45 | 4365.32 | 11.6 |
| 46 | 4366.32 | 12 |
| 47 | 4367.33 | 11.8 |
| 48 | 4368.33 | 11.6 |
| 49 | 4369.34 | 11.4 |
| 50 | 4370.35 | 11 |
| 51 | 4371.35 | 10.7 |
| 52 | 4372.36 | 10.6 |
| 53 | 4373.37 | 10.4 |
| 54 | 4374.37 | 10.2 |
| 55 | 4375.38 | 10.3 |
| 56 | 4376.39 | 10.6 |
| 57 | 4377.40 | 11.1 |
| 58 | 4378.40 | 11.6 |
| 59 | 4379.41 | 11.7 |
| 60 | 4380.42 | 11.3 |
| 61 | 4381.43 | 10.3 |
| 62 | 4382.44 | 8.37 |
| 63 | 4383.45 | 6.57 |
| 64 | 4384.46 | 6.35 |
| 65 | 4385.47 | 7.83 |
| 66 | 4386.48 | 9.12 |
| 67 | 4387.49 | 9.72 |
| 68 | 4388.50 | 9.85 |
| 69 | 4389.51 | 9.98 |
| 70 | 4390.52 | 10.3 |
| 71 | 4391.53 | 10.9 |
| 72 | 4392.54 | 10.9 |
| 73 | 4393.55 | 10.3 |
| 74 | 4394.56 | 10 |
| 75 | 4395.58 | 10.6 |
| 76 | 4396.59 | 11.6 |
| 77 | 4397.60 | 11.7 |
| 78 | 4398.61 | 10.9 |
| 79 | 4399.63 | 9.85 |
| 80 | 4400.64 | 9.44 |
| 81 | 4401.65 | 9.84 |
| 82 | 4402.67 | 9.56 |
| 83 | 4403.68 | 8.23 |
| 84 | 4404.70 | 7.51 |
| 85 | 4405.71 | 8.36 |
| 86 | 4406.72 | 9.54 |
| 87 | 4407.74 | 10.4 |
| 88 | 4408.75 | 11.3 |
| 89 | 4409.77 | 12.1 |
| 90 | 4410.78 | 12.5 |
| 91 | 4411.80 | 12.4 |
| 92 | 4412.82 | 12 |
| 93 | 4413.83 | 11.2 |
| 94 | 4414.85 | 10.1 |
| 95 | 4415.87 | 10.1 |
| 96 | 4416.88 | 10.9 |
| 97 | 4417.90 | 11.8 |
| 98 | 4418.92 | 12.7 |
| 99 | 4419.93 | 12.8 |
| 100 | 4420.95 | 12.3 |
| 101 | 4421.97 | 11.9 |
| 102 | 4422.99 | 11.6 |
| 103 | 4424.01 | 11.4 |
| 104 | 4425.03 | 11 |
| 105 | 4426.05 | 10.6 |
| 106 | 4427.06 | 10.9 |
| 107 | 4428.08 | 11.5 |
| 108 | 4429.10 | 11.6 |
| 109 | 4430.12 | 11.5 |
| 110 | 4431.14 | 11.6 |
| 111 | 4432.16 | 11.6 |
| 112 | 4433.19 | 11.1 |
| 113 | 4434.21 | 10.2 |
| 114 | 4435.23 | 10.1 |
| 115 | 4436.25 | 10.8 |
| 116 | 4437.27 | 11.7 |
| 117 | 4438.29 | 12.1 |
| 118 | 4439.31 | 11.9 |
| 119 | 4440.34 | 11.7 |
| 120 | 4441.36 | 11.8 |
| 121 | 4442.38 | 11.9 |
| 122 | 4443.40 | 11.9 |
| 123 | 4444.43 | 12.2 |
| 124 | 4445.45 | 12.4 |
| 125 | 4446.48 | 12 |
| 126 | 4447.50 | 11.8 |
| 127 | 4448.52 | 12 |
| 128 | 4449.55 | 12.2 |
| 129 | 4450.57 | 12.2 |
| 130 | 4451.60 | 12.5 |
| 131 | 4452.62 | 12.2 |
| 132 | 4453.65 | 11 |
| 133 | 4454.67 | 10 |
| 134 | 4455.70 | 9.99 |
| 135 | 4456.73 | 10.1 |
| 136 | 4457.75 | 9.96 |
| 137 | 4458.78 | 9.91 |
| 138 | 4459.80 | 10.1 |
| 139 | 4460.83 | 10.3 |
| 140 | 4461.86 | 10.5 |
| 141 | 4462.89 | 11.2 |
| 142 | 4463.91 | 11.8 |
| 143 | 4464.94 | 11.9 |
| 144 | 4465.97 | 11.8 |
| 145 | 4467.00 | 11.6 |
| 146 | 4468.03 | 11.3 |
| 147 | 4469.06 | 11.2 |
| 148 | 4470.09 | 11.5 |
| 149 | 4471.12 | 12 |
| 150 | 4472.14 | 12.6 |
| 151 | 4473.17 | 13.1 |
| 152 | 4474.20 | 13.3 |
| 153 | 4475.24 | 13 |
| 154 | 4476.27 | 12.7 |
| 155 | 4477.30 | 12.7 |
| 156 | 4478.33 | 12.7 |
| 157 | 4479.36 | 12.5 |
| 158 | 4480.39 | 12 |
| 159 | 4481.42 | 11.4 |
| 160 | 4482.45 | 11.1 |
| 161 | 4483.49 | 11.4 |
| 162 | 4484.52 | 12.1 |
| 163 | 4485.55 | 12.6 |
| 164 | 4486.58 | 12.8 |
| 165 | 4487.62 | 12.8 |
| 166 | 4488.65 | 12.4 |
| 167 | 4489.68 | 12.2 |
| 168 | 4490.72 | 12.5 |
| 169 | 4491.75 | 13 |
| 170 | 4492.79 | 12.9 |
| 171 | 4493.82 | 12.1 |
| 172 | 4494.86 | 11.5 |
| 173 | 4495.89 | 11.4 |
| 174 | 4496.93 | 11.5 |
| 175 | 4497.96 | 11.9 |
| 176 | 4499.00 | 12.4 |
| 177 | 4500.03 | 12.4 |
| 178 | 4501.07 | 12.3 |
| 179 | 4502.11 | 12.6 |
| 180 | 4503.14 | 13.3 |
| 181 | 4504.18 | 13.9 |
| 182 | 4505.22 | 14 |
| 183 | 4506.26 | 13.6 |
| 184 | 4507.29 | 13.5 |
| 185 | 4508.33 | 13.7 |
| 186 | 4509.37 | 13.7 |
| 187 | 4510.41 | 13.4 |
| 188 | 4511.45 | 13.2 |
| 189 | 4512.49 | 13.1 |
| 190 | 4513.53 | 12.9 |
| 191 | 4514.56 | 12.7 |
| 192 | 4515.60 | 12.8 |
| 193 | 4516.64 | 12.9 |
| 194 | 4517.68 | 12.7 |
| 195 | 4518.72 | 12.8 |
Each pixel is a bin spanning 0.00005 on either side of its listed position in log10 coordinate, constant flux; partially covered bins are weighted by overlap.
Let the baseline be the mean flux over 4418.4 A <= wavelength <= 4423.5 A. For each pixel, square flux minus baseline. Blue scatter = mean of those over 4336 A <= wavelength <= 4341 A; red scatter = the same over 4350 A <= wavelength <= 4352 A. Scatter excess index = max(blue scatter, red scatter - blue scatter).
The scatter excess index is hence 10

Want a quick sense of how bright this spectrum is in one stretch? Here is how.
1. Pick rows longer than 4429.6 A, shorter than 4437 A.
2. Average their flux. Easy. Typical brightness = 11.0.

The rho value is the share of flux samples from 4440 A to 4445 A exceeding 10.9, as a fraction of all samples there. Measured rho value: 1.0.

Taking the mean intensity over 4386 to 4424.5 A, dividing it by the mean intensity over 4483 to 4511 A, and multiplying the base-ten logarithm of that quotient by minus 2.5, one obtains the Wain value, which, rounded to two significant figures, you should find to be 0.19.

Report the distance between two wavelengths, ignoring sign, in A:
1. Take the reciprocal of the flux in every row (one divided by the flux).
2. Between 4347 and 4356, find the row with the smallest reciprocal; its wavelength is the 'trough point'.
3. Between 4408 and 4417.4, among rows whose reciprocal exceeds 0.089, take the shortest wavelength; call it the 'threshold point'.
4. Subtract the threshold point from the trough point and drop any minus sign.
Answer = 64.6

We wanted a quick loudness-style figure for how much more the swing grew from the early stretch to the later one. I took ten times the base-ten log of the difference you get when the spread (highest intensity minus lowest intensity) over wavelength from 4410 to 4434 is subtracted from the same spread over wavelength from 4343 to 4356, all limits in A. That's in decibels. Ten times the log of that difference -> -1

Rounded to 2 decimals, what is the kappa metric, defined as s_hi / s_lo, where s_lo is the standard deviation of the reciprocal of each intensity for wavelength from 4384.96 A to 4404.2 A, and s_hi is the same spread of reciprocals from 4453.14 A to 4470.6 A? 0.60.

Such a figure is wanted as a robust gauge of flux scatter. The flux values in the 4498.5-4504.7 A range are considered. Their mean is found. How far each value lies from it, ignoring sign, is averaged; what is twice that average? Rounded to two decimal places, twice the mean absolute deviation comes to 1.04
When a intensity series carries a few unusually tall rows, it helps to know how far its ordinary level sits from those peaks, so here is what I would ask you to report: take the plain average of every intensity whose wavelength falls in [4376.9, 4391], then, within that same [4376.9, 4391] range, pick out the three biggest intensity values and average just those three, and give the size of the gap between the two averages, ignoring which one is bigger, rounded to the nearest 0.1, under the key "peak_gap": 2.0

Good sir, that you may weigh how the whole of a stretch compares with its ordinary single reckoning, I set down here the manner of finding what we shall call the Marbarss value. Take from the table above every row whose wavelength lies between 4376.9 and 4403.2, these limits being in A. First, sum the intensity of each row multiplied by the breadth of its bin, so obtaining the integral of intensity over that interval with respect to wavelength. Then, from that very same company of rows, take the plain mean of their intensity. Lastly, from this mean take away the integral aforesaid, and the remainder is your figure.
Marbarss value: -253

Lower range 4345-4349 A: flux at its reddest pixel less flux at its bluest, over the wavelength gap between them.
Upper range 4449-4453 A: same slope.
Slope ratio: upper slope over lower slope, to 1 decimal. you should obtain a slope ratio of 0.0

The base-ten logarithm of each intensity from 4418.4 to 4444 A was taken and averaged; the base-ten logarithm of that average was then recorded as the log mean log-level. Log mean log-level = 0.026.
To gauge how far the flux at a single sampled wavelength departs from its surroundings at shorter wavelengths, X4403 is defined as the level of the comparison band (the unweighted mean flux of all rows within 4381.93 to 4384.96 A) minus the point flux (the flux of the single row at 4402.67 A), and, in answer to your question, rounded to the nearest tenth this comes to -2.5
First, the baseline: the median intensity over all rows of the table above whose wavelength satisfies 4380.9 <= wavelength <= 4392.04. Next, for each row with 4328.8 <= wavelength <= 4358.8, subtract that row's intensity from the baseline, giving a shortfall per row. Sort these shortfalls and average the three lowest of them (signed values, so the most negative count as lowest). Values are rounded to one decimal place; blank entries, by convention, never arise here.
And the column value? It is -2.8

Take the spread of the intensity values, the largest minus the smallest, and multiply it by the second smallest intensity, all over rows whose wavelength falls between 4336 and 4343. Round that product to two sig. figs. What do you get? 24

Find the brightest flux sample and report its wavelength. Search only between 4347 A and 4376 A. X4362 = 4349.26 A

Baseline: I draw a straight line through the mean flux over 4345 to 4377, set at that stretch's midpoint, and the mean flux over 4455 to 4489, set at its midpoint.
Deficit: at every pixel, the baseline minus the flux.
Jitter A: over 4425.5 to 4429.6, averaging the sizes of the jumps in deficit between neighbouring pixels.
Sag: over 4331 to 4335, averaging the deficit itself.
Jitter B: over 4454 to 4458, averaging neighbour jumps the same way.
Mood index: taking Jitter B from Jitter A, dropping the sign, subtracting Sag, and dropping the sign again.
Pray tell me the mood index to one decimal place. 1.3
